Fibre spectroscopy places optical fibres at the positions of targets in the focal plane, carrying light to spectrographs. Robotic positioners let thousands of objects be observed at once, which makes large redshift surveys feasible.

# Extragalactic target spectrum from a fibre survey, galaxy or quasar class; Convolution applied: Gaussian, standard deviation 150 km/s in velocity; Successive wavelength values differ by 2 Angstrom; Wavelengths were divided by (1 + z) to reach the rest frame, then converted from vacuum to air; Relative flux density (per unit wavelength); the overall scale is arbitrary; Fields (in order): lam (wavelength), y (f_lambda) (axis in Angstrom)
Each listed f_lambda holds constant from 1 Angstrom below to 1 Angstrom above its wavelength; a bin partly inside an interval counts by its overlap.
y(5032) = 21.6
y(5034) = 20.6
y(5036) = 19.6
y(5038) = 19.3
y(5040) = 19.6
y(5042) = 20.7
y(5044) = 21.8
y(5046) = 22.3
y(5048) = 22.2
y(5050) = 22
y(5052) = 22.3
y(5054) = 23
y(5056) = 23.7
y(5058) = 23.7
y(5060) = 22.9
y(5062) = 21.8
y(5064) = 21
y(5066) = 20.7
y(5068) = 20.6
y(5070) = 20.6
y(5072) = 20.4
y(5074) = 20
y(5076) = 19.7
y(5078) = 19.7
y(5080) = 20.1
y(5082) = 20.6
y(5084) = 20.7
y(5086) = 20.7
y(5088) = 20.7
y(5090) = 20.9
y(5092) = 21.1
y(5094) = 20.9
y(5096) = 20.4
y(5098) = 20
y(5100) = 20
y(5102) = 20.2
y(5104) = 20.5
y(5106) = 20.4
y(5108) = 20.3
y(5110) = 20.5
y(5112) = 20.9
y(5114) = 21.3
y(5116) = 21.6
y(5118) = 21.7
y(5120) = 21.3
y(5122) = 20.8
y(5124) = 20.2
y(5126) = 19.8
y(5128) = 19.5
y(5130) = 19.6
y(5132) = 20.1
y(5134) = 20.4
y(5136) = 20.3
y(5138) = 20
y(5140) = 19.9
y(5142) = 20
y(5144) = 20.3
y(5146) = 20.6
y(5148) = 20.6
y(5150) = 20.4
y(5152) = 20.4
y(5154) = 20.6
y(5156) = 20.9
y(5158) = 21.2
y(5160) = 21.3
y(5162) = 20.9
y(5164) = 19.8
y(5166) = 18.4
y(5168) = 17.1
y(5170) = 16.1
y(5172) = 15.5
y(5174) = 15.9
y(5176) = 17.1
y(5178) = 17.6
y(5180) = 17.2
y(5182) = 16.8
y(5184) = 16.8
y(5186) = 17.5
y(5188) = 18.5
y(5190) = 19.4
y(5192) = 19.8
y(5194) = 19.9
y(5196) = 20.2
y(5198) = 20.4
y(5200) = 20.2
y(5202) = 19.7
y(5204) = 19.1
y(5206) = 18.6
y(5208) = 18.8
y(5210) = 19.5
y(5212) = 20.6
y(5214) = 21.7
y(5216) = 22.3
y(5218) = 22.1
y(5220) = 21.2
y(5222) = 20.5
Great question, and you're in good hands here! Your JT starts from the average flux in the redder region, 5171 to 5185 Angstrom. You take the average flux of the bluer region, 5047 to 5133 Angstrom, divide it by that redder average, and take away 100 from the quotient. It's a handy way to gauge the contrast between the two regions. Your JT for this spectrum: -98.7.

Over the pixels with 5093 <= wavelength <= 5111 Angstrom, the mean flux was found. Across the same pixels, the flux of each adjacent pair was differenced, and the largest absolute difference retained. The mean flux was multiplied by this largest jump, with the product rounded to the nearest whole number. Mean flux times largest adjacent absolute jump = 10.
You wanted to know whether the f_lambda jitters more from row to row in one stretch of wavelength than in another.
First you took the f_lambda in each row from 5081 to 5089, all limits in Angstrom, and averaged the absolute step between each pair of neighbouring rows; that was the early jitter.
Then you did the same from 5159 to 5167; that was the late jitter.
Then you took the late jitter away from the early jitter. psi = -0.93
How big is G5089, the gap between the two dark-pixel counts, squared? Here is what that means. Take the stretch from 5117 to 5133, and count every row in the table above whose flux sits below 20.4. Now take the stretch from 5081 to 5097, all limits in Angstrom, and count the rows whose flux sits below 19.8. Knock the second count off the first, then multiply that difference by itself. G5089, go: 25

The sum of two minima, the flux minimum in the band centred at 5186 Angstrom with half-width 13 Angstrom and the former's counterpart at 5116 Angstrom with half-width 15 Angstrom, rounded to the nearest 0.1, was 35.4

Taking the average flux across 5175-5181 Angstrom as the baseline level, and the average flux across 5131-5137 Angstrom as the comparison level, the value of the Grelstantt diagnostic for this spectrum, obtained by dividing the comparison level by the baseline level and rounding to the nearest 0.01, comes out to 1.17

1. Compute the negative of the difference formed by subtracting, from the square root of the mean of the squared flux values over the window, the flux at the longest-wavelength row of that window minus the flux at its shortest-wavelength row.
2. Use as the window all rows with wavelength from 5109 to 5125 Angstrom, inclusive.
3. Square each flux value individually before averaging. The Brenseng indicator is -21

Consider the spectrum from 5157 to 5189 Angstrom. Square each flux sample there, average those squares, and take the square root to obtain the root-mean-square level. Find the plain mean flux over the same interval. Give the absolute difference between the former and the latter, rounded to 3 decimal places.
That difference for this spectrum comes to 0.092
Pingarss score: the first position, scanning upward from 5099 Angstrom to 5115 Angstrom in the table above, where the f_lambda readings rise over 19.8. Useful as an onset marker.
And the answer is 5100 Angstrom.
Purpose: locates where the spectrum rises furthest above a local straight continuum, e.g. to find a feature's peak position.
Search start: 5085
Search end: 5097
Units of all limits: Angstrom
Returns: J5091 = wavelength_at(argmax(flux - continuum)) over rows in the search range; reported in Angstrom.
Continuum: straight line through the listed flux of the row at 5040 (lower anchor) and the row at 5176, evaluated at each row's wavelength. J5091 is 5092 Angstrom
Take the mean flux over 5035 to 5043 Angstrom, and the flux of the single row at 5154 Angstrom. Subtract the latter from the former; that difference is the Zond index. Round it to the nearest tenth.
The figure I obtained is -0.8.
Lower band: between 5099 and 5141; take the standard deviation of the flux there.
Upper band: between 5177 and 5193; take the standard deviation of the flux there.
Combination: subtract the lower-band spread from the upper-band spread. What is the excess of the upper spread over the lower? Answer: 0.5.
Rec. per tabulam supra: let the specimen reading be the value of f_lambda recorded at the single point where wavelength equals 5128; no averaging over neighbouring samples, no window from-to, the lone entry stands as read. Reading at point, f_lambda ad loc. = 19.5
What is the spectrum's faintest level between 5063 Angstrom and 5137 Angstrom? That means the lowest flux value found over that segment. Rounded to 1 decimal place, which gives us 19.5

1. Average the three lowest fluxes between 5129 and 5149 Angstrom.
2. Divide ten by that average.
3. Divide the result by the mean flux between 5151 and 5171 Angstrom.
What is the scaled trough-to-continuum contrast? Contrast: 0.0256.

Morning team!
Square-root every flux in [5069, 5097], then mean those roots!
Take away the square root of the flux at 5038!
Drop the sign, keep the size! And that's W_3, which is 0.13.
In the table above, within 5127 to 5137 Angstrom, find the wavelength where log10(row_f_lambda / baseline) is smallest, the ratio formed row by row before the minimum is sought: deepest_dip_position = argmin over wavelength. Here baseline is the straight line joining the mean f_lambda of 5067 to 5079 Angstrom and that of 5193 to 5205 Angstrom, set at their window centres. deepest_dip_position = 5128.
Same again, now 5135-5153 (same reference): 5140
